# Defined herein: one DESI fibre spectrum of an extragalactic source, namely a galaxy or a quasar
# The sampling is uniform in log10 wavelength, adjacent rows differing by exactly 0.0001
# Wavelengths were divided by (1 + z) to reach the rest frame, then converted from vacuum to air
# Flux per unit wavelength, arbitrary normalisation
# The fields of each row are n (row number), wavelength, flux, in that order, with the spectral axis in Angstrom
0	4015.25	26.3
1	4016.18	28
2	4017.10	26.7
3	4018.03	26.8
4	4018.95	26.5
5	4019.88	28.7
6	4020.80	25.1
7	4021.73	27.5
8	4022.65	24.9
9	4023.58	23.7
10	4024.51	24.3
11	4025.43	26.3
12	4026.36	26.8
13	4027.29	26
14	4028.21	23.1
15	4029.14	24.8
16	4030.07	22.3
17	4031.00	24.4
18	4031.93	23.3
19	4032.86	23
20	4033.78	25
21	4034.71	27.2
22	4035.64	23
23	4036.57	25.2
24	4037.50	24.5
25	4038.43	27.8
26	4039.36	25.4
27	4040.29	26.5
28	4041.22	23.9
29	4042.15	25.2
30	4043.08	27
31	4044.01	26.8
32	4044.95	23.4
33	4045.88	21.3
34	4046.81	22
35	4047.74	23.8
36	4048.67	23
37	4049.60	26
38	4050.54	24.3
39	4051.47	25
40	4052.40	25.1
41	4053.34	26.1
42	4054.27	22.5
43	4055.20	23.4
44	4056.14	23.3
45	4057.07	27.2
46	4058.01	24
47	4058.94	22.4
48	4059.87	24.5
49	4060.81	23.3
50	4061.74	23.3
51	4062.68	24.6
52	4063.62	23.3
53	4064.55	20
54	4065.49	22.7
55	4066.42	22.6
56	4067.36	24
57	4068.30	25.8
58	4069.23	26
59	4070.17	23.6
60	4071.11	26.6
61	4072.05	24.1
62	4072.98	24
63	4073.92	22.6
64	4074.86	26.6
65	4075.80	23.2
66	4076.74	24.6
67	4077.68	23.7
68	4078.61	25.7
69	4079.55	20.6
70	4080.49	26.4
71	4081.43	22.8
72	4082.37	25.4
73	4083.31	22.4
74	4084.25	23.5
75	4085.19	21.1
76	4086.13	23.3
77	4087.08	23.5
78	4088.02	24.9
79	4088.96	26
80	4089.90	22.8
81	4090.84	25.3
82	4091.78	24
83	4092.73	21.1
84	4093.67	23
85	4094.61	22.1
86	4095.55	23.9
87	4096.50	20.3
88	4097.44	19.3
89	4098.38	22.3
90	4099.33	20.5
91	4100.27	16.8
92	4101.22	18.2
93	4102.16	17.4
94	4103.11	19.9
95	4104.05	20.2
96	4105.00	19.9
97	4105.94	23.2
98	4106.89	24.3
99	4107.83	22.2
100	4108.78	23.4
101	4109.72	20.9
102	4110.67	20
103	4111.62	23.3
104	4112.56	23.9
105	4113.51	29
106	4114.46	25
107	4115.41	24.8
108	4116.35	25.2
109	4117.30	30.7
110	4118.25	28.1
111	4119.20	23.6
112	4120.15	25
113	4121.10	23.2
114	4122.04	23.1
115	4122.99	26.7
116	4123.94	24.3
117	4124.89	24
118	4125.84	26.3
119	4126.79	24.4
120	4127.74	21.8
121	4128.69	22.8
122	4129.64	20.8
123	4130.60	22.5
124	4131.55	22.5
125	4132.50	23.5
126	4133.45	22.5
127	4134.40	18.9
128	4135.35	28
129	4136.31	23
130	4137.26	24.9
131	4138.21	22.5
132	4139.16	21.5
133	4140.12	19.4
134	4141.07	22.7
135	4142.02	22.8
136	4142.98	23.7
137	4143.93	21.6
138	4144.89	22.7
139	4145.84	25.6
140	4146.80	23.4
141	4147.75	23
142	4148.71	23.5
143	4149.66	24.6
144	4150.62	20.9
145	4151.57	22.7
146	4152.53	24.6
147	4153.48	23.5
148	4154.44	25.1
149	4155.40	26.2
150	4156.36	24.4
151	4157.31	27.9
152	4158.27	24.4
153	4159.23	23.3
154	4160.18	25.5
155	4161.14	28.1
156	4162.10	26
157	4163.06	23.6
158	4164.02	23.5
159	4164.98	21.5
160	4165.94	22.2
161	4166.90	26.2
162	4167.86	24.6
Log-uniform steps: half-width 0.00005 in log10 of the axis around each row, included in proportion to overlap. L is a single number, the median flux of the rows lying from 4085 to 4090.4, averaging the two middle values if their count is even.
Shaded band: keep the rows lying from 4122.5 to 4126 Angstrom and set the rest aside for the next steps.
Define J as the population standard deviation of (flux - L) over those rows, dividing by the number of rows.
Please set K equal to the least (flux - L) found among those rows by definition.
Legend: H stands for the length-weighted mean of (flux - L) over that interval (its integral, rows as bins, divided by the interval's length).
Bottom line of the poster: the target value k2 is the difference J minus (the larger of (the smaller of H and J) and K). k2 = 0.0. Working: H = 1.8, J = 1.19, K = 0.6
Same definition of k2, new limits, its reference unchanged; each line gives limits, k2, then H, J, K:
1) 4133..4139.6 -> 3.0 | -0.3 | 2.62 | -4.5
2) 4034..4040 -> 0.0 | 2.1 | 1.61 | -0.4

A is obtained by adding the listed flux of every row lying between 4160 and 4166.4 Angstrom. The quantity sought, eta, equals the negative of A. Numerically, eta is -170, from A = 170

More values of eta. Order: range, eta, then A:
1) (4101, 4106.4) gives -119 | 119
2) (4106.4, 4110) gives -91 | 91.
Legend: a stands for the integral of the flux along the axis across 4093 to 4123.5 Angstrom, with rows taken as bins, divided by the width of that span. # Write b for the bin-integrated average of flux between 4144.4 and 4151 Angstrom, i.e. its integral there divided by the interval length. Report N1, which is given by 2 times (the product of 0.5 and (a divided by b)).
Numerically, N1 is 0.97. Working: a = 22.8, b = 23.4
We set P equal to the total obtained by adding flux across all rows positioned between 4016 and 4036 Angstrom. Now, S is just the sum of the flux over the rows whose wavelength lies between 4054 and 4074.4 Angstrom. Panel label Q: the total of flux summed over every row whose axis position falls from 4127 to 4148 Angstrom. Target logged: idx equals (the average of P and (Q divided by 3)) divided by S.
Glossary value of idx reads 0.69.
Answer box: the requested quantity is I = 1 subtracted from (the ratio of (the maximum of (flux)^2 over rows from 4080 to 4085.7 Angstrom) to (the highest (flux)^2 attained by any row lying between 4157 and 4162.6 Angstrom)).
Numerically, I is -0.12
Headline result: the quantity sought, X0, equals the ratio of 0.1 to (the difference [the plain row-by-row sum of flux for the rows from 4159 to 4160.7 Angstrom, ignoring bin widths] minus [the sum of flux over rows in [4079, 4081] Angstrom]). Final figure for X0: 0.06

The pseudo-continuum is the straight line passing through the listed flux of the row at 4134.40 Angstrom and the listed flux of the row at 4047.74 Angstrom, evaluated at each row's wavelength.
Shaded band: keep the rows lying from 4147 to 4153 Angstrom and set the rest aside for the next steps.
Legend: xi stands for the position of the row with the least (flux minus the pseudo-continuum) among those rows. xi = 4150.62 Angstrom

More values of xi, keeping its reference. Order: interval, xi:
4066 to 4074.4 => 4066.42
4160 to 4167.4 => 4164.98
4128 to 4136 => 4134.40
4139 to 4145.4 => 4140.12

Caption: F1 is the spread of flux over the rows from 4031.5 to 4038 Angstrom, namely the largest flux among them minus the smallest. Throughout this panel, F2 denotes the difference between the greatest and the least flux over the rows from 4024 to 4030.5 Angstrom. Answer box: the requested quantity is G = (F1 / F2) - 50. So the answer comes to -49.07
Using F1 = 4.2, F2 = 4.5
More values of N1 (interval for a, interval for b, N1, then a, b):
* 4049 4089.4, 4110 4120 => 0.95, 24.0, 25.2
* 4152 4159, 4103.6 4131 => 1.05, 25.1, 23.9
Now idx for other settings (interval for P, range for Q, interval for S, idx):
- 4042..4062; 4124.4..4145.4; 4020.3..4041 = 0.64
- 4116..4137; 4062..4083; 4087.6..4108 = 0.74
